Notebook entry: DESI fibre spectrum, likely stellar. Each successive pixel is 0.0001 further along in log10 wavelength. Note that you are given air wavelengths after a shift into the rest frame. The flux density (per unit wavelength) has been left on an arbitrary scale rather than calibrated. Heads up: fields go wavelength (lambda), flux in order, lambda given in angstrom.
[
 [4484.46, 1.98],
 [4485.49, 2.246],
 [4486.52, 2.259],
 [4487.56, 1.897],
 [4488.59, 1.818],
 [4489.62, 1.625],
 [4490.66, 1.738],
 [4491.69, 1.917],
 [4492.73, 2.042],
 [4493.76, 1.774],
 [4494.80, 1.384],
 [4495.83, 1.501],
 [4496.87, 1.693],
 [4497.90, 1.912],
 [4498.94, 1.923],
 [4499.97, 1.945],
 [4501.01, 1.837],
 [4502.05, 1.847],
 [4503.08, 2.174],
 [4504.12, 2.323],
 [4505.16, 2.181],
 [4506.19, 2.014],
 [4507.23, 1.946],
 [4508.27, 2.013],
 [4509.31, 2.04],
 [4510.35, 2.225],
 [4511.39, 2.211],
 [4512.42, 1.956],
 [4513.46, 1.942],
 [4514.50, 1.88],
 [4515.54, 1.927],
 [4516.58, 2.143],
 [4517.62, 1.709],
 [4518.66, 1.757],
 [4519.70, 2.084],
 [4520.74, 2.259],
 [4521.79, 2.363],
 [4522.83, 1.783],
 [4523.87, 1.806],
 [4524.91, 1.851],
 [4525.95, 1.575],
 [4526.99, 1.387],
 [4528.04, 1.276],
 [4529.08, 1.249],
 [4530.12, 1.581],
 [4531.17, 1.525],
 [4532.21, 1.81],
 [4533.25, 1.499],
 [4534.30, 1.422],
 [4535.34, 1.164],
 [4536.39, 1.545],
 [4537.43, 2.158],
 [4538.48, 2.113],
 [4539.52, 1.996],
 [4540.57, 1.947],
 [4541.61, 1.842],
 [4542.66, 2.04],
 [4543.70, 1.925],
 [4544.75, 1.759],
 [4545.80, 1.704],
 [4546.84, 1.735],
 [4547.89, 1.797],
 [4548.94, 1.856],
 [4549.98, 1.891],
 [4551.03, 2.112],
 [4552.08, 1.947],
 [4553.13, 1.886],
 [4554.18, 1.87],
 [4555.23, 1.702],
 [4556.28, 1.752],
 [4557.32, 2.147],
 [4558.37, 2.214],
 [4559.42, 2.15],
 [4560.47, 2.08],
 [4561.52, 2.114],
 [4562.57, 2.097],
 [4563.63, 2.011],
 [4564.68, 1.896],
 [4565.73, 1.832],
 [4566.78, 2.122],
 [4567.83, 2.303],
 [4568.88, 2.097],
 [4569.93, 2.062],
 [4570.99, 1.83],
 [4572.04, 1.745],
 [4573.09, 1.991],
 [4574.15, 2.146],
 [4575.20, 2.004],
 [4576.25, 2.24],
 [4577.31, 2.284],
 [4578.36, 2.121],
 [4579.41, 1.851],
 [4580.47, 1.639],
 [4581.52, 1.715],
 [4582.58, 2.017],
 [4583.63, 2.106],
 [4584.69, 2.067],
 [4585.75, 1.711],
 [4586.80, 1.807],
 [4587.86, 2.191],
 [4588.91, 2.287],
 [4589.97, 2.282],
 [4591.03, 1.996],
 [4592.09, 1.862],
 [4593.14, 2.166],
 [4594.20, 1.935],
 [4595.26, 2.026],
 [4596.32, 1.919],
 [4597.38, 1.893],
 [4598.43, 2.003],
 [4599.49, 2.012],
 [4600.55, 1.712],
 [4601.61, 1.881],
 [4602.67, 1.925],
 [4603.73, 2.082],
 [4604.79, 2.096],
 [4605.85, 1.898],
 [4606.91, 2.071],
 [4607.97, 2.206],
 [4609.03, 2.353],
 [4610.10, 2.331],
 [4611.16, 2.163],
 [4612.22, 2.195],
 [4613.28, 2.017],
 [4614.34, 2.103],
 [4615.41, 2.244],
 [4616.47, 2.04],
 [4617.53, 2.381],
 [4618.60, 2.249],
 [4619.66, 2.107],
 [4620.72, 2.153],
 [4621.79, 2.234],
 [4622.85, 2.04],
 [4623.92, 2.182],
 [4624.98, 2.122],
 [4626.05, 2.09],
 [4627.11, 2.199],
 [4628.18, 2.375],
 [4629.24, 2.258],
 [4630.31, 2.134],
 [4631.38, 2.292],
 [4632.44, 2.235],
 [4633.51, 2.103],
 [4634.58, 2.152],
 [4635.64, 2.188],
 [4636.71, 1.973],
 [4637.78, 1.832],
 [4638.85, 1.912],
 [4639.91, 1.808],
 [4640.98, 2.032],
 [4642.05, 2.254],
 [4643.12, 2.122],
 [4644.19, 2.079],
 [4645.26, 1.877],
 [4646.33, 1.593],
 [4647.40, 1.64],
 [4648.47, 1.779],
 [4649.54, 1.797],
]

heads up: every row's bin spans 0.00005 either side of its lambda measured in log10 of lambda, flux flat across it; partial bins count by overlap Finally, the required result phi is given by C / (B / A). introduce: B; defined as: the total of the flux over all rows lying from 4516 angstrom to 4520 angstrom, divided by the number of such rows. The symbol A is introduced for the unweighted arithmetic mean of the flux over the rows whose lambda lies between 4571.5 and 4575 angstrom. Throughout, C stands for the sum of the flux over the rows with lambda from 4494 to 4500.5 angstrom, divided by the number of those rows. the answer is 1.76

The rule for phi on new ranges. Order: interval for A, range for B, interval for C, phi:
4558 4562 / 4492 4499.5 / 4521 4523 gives 2.54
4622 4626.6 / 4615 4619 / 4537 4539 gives 2.02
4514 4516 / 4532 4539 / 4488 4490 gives 1.96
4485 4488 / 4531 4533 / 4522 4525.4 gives 2.32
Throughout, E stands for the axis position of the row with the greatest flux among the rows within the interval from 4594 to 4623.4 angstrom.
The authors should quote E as 4617.53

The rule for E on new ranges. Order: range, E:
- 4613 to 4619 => 4617.53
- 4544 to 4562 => 4558.37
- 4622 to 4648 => 4628.18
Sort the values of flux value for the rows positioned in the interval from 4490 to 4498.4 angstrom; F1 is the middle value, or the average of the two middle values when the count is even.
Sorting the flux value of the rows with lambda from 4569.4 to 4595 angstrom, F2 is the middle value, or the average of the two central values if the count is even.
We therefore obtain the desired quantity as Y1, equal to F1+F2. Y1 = 3.77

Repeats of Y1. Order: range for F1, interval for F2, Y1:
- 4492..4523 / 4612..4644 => 4.09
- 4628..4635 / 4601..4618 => 4.33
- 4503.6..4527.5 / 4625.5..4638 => 4.13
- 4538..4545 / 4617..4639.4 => 4.10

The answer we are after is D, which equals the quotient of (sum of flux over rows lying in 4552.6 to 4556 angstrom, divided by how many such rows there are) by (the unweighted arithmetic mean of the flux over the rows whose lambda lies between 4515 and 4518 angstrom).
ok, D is 0.94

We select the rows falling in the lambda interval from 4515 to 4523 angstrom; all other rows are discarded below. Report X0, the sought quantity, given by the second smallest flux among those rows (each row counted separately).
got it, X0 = 1.757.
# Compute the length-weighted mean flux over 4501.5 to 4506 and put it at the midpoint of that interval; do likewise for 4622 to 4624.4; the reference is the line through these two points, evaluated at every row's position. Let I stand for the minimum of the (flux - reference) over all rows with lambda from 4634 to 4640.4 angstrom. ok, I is -0.32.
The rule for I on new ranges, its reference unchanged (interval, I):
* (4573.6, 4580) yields -0.27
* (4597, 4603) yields -0.41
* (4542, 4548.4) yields -0.42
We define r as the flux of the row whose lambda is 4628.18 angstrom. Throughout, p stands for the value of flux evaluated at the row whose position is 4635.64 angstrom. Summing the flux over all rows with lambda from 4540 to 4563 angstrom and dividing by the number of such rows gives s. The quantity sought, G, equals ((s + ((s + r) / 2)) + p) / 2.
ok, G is 3.14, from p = 2.188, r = 2.375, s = 1.93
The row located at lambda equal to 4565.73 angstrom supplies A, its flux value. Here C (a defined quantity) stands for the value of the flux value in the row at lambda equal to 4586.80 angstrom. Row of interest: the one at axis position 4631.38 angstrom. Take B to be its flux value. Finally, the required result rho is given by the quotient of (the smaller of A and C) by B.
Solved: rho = 0.79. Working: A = 1.832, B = 2.292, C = 1.807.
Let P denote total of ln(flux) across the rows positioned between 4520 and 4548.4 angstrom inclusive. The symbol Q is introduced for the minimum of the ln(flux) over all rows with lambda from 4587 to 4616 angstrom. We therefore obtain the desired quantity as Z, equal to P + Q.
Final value 15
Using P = 14.6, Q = 0.538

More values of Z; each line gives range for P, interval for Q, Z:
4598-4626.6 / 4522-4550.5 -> 20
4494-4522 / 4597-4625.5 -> 19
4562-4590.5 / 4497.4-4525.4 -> 19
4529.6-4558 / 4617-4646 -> 16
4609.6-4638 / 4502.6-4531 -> 21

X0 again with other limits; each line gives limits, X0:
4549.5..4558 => 1.752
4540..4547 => 1.735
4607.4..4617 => 2.04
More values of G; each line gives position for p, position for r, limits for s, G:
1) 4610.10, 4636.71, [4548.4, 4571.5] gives 3.16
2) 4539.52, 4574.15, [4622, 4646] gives 3.11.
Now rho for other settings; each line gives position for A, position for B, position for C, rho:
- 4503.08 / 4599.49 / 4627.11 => 1.08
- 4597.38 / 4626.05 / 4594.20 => 0.91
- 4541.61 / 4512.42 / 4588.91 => 0.94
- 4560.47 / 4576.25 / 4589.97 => 0.93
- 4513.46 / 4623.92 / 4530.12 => 0.72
